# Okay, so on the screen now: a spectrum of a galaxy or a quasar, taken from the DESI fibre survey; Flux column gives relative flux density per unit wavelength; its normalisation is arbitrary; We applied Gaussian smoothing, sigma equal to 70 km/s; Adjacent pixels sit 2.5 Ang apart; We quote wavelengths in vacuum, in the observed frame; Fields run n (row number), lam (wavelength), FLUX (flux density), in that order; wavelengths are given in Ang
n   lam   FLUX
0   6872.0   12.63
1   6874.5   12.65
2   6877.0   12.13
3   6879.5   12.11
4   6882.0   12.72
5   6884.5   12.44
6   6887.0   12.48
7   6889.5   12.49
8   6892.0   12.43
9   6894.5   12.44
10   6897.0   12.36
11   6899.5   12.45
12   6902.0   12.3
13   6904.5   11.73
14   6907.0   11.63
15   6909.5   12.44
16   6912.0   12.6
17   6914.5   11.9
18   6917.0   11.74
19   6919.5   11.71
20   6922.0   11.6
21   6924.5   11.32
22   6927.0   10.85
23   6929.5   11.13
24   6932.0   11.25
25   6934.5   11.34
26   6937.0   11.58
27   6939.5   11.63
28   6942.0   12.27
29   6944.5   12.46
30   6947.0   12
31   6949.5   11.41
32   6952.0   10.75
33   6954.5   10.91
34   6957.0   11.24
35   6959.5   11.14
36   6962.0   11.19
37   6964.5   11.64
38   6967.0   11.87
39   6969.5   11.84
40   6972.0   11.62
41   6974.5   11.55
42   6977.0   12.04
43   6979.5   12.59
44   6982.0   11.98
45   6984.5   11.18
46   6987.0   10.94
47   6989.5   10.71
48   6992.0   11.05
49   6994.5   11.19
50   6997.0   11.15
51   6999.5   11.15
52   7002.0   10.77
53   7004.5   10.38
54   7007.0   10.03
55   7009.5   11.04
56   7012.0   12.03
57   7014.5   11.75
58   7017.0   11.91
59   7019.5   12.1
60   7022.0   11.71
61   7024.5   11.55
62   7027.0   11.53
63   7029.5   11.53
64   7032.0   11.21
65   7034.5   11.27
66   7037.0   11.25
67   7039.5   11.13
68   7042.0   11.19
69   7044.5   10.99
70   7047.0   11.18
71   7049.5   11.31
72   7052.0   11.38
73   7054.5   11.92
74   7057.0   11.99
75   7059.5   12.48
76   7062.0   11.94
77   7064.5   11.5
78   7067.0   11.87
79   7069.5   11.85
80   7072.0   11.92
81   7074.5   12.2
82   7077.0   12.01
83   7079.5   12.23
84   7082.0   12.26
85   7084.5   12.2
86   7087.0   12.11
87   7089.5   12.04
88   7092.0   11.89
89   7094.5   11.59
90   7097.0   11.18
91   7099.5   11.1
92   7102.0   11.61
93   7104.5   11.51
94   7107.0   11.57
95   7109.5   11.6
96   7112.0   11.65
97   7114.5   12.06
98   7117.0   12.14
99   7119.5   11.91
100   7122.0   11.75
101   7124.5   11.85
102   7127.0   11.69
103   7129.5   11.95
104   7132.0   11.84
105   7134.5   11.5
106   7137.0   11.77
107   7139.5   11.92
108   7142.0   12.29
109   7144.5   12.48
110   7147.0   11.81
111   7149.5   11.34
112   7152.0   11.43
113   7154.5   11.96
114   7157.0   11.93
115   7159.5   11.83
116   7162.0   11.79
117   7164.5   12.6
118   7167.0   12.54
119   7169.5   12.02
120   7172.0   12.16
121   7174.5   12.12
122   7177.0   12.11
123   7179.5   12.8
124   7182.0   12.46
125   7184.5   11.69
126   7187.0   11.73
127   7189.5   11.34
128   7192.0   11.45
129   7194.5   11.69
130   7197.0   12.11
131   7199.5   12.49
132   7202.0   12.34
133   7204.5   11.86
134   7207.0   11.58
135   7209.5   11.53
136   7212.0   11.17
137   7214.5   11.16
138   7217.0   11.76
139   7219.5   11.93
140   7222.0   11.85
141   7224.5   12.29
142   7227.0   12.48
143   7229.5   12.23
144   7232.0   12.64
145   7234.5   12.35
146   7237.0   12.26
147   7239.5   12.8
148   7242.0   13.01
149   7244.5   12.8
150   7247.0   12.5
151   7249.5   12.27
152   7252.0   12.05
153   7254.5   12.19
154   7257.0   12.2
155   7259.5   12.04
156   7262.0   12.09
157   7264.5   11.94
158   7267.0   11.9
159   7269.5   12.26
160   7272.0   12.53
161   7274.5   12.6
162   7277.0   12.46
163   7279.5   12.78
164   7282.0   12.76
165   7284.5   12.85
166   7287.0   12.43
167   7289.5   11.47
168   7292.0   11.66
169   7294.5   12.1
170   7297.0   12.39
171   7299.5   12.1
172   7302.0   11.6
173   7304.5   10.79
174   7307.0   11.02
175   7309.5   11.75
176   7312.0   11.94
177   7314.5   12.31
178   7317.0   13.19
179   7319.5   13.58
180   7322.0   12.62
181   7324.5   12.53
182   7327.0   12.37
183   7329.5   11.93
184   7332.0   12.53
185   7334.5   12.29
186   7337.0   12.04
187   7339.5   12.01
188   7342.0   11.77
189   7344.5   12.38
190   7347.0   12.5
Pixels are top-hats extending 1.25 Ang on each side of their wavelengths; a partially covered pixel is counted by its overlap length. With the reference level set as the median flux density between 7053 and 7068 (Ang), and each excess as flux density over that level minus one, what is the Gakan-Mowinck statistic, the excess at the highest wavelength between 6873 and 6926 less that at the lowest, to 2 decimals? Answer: -0.11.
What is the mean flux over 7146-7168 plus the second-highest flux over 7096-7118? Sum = 24.0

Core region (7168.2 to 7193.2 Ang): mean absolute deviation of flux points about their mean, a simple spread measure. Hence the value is 0.35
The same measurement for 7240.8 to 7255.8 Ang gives 0.30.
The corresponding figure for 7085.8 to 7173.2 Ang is 0.26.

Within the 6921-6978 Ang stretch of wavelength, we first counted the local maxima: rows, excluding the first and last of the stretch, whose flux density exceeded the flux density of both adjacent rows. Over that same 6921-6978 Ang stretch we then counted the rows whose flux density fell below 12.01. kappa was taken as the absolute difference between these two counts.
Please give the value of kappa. 17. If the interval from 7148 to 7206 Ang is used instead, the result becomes 6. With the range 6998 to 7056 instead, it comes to 17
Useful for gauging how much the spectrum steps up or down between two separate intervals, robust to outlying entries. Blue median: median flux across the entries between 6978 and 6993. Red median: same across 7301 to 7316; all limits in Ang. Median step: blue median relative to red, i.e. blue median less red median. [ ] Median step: -0.56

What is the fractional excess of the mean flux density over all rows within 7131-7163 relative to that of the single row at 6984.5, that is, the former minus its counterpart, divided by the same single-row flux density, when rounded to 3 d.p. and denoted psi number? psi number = 0.059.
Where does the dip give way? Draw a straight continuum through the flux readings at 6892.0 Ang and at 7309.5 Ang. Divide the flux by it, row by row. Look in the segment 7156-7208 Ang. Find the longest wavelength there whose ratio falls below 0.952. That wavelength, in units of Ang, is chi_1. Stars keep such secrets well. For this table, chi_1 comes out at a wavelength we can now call 7189.5 Ang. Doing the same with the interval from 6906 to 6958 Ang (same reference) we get 6957.0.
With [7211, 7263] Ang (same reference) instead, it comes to 7214.5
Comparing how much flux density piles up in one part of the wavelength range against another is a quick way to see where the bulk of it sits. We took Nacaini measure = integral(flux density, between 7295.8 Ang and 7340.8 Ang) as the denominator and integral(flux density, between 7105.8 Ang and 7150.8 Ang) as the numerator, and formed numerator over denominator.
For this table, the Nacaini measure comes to 0.973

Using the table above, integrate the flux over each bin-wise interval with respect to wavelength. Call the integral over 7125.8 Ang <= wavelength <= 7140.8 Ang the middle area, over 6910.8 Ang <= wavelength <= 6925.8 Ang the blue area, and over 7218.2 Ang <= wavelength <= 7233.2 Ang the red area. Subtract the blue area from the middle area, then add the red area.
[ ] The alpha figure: 183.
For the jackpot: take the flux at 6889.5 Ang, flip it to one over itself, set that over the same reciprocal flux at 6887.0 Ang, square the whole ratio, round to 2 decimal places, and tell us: 1.00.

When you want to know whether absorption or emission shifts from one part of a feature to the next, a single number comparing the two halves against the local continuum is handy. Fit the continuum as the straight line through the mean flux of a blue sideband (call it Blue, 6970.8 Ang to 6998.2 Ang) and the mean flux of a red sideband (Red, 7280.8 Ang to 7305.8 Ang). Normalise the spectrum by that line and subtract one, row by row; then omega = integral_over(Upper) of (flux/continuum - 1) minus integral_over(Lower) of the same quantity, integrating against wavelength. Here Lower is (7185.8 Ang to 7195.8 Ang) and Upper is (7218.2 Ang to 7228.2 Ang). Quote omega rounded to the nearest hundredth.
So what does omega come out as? 0.44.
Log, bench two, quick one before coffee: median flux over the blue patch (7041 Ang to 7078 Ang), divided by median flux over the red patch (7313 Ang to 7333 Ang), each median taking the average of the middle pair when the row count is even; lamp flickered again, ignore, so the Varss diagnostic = 0.947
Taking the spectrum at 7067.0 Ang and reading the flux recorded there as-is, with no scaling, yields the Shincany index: 11.87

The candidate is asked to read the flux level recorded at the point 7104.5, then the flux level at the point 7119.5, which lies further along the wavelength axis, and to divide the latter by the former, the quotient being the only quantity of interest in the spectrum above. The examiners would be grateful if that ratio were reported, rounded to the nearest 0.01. 1.03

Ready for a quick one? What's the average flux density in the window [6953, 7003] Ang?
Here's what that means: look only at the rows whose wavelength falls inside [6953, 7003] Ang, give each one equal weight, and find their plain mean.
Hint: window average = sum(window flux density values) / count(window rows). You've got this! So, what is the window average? 11.4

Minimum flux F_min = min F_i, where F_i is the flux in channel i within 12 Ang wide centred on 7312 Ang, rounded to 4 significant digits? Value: 11.02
